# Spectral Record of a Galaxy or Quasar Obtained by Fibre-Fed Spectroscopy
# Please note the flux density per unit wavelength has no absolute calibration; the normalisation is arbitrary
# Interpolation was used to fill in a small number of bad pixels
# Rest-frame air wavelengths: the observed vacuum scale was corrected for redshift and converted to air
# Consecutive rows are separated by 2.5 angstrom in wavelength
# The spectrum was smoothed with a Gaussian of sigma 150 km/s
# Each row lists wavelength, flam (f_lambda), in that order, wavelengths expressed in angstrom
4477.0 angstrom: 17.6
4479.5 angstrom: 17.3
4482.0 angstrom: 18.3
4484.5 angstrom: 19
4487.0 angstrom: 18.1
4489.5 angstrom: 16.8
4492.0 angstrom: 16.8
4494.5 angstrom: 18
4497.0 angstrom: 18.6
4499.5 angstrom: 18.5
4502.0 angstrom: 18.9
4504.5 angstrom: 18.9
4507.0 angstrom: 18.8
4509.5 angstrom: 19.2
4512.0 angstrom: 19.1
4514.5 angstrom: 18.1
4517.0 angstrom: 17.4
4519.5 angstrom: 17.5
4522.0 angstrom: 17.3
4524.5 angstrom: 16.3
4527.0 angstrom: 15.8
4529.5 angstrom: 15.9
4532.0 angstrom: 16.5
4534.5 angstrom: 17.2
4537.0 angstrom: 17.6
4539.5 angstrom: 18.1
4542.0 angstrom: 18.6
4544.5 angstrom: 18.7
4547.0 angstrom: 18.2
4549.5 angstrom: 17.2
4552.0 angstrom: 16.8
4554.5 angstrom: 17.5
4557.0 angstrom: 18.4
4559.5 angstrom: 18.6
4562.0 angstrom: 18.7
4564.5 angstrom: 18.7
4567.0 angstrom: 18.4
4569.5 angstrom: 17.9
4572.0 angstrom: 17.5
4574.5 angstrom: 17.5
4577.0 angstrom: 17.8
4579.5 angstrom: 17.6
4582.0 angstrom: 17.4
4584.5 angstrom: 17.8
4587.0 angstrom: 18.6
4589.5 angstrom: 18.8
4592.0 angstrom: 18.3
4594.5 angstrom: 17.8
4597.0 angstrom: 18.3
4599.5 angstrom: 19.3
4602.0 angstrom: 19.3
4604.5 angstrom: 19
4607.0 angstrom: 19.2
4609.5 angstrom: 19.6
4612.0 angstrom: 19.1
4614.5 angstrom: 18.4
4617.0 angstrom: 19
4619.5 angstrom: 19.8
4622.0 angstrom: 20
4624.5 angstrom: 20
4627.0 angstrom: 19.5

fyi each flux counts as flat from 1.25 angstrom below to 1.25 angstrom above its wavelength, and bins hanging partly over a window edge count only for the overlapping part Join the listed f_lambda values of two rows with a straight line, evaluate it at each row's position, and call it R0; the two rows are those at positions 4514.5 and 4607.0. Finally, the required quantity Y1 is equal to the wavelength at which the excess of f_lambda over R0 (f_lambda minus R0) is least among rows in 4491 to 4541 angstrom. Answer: 4527.0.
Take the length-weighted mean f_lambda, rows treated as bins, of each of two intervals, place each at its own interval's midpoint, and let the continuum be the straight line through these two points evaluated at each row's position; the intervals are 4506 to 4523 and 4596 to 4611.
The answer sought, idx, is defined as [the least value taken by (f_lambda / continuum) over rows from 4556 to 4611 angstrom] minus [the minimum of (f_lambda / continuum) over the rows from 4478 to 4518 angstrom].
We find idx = -0.015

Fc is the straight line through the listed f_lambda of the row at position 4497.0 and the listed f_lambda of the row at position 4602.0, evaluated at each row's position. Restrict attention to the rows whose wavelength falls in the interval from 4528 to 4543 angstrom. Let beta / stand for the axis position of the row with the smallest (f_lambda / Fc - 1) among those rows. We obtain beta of 4529.5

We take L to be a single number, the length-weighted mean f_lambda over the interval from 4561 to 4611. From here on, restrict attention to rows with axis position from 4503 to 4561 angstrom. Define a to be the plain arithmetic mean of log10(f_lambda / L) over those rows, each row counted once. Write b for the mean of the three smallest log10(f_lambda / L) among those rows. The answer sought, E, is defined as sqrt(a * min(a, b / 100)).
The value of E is 0.016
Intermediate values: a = -0.016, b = -0.060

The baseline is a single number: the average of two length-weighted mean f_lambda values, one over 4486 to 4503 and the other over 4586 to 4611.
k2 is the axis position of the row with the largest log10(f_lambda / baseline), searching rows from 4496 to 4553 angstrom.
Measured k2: 4509.5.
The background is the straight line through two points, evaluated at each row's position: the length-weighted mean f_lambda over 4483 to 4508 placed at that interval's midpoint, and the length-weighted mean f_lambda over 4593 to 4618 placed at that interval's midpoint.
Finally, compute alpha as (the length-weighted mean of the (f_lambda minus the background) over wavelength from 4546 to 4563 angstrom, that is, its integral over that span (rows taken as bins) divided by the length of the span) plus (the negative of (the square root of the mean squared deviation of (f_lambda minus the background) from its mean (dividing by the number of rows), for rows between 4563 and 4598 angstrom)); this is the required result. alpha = -1.1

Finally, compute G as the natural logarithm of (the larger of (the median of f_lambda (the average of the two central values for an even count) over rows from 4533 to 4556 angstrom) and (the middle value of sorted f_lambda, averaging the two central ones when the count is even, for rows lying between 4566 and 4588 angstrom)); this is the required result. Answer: 2.88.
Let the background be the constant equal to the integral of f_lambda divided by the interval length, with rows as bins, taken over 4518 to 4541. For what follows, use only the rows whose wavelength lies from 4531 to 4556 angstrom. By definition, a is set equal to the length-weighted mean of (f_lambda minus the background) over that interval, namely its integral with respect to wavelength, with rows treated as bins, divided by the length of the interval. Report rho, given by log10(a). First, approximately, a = 0.7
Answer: -0.14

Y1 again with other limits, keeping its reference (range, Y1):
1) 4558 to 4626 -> 4582.0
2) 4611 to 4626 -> 4614.5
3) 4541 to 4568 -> 4552.0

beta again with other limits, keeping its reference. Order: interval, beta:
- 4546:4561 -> 4552.0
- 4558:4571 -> 4569.5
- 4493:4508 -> 4494.5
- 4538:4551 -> 4549.5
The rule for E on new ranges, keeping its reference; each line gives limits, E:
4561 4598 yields 0.007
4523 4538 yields 0.046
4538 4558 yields 0.011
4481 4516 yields 0.001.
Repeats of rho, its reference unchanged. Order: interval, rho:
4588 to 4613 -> 0.29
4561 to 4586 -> 0.00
